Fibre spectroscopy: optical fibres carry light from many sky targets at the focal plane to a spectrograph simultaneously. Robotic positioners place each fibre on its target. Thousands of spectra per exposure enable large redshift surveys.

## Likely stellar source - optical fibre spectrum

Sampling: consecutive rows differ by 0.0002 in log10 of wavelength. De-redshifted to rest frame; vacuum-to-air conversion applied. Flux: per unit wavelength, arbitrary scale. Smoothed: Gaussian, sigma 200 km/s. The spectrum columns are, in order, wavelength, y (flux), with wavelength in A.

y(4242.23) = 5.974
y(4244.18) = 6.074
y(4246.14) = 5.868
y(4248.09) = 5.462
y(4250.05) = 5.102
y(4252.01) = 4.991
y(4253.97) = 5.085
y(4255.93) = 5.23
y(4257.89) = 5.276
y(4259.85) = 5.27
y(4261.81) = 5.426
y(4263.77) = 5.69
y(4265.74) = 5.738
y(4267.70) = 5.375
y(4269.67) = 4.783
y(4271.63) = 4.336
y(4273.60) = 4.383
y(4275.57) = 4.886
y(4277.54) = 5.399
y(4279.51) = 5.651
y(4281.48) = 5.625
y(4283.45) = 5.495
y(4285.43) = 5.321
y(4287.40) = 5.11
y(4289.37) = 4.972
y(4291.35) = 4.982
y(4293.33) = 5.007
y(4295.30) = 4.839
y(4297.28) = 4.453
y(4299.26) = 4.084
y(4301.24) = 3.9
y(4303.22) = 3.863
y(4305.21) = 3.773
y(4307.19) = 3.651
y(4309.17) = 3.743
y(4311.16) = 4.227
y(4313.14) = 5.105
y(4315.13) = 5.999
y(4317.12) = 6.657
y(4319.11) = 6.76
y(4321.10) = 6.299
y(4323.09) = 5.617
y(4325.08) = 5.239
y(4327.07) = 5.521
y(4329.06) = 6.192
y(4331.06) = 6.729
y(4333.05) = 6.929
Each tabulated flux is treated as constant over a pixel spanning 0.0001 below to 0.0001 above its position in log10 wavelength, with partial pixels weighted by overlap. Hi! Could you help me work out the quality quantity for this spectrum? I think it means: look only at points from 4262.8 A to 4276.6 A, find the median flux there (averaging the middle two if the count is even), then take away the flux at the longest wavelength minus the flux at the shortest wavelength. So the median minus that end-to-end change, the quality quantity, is 5.69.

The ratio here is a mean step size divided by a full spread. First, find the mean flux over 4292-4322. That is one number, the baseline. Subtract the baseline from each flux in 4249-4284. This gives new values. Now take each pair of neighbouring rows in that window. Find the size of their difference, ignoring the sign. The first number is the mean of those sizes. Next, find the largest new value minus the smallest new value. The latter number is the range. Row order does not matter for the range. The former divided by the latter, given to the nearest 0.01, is 0.16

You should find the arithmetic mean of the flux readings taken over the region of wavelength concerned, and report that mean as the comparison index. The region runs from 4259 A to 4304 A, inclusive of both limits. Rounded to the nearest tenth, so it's 5.0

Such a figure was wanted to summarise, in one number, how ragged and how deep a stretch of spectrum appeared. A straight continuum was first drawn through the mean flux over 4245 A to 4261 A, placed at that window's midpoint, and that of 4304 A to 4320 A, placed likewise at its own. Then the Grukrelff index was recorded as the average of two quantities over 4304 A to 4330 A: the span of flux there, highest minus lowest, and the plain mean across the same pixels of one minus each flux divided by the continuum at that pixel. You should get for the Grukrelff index 1.52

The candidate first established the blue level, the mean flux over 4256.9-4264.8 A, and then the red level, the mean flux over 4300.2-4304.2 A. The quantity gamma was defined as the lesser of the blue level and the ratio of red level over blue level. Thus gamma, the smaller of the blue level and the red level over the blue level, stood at 0.72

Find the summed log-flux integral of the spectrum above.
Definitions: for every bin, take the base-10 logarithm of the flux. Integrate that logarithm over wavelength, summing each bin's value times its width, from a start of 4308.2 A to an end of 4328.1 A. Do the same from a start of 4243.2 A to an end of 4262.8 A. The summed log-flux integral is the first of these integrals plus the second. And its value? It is 28.9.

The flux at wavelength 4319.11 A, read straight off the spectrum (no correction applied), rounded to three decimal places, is 6.760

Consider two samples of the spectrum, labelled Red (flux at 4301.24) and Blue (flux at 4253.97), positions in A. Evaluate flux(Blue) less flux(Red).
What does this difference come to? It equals 1.2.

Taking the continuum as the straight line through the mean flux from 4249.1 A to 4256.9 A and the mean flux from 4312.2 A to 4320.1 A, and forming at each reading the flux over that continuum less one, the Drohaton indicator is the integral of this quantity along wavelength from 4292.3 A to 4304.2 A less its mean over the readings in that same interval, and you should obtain -2.8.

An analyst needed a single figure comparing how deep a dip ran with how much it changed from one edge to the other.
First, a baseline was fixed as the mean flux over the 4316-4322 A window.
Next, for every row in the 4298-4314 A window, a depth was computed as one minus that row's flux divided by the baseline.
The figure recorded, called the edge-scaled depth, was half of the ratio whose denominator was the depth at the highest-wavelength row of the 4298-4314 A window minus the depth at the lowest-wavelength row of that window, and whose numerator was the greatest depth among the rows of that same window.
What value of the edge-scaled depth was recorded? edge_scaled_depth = -1.4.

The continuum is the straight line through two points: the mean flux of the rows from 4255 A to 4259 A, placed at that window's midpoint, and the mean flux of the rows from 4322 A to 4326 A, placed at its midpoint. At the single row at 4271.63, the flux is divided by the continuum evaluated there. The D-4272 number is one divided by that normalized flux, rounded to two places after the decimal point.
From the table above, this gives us 1.22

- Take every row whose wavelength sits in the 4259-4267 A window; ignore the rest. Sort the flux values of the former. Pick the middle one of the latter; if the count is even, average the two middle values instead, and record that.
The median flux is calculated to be 5.56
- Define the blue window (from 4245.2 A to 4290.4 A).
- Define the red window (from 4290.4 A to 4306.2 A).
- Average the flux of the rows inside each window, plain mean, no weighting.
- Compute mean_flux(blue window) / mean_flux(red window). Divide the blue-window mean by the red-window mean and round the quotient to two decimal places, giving 1.20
